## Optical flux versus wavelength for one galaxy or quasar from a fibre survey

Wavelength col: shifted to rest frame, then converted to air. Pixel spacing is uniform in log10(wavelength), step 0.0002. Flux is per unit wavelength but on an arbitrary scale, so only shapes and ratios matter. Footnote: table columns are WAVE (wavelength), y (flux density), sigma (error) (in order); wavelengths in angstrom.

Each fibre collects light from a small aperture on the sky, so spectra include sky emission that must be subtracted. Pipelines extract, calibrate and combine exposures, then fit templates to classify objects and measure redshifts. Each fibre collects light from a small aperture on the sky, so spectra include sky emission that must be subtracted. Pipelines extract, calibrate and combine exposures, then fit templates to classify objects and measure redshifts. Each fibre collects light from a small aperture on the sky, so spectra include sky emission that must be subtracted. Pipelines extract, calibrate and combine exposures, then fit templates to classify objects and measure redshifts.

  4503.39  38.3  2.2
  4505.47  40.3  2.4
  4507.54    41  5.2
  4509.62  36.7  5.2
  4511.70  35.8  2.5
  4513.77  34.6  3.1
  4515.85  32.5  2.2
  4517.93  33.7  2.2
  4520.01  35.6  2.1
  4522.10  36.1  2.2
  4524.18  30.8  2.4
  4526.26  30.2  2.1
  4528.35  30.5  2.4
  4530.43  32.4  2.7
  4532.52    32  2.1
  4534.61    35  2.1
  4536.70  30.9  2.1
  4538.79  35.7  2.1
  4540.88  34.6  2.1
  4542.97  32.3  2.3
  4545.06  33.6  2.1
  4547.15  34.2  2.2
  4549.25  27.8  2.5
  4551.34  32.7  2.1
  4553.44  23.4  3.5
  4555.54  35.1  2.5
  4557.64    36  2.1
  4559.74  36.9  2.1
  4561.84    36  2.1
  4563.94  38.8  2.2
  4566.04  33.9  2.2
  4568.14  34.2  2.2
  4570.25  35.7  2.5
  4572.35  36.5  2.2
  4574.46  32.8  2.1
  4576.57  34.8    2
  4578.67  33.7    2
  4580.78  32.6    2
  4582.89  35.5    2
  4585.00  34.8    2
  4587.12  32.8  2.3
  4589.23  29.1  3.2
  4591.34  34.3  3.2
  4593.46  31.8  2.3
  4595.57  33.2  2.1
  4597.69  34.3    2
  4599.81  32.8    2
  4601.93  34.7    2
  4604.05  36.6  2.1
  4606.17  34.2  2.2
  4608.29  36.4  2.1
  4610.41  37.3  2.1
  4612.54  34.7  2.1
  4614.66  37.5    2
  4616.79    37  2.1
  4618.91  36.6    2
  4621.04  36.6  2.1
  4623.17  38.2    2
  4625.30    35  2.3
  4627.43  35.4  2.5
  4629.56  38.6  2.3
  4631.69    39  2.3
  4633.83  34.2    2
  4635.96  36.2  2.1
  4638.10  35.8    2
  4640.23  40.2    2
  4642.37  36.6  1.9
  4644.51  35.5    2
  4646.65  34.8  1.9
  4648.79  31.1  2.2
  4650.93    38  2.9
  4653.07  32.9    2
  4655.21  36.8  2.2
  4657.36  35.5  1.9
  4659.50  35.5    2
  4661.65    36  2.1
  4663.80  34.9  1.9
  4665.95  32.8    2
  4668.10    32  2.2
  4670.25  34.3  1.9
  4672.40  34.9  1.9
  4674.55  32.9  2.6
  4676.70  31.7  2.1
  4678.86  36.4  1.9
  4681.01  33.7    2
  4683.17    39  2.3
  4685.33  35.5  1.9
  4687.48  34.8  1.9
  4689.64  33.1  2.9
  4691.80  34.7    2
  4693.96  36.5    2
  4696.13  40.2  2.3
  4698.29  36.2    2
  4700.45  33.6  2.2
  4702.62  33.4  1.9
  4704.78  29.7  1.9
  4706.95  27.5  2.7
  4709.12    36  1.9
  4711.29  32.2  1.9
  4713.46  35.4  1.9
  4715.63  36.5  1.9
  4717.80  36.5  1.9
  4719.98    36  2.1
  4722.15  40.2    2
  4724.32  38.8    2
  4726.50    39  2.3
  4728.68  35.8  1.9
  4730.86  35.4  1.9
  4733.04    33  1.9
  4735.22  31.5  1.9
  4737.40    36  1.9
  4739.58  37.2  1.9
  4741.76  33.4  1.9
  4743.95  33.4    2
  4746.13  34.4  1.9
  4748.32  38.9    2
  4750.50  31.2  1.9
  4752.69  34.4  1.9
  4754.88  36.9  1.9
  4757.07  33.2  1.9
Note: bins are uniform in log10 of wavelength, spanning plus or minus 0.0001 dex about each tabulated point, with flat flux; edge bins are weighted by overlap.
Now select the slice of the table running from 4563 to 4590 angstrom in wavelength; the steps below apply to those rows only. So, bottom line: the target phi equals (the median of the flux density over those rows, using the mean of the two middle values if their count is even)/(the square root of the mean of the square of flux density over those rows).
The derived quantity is 1.00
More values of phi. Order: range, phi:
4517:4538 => 0.98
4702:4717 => 1.01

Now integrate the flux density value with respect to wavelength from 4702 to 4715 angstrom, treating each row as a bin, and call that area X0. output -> 422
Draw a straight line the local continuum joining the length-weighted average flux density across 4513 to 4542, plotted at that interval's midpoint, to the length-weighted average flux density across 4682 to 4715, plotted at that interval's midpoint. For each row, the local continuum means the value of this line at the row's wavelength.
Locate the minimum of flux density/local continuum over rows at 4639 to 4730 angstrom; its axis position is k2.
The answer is 4706.95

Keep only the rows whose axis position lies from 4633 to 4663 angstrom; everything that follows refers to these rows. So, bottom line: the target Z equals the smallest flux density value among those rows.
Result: 31.1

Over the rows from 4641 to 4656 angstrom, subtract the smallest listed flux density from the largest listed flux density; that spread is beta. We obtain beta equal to 6.9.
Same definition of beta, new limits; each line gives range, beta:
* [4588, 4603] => 5.6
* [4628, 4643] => 6.0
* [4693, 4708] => 12.7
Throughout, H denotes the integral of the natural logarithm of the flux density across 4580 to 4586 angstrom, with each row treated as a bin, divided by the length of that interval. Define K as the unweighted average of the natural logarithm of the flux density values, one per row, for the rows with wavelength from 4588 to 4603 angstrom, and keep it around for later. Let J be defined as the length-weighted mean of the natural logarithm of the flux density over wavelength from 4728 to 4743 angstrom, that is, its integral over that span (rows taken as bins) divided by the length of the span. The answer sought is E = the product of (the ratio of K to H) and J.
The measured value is 3.50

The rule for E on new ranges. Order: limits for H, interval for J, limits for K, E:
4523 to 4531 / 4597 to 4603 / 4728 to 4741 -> 3.64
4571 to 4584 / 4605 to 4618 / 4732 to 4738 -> 3.56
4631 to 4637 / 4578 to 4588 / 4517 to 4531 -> 3.42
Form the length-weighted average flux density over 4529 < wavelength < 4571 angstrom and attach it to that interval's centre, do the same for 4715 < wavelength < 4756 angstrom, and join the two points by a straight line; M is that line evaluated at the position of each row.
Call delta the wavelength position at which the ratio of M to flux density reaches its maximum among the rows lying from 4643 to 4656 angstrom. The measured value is 4648.79 angstrom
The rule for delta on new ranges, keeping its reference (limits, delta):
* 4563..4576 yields 4574.46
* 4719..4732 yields 4730.86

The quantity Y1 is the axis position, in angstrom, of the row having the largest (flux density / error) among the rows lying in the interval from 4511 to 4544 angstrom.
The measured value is 4538.79 angstrom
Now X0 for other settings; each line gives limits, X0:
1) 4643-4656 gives 453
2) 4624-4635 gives 401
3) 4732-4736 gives 129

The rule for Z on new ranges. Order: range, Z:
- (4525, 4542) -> 30.2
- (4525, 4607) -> 23.4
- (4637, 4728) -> 27.5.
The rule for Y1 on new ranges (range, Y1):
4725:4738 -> 4737.40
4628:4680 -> 4640.23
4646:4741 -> 4722.15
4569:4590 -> 4582.89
